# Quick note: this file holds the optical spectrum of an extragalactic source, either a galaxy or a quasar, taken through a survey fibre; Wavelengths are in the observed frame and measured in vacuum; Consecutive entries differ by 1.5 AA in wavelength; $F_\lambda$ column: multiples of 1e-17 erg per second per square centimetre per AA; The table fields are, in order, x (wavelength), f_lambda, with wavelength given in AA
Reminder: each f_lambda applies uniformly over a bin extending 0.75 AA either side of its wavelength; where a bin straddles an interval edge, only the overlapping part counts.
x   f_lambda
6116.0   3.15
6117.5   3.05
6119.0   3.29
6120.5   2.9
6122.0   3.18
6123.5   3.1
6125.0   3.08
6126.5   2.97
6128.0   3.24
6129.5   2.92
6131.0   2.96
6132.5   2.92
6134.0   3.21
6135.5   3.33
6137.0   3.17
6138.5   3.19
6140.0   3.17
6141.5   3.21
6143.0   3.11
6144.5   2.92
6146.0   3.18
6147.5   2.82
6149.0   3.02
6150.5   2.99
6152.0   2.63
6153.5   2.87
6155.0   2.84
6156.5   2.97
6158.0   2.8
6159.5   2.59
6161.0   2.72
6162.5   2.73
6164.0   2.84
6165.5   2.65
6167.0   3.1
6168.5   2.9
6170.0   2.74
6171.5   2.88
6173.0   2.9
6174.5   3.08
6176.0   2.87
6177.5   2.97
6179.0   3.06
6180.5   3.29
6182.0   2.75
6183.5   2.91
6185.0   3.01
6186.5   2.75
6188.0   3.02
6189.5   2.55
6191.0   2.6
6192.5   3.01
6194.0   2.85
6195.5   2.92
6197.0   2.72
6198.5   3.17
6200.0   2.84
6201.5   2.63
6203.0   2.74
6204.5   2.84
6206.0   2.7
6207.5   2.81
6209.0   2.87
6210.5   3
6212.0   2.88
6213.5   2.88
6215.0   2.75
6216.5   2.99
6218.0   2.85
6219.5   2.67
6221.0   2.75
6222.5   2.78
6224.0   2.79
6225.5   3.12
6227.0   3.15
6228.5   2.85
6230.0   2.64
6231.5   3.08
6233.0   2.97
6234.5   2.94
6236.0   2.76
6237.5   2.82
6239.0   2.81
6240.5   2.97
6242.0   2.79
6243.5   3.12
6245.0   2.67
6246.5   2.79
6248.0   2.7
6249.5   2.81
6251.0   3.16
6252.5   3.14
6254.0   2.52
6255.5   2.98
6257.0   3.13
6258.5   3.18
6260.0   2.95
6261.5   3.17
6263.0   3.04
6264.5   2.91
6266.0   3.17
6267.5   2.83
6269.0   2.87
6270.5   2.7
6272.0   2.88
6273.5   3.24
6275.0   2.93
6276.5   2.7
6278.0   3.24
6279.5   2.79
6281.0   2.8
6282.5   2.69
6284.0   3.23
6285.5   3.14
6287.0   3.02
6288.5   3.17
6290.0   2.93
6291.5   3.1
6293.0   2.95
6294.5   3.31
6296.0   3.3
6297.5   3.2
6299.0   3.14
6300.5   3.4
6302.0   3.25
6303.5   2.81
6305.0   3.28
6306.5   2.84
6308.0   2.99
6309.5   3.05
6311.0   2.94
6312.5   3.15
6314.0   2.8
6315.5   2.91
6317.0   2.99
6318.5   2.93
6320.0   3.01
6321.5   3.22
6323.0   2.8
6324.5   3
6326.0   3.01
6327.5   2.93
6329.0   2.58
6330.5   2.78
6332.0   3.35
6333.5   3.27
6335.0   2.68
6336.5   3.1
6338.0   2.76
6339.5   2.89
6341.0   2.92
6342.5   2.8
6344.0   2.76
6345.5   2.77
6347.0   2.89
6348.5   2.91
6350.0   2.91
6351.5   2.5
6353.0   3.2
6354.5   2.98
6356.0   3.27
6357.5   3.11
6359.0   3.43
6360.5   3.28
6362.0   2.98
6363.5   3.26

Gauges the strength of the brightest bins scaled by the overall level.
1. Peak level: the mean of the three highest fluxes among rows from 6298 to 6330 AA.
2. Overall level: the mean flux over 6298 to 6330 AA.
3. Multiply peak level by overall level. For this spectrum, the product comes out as 9.9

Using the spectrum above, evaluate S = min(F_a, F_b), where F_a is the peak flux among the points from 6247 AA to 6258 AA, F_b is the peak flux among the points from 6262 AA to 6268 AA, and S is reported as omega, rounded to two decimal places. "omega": 3.16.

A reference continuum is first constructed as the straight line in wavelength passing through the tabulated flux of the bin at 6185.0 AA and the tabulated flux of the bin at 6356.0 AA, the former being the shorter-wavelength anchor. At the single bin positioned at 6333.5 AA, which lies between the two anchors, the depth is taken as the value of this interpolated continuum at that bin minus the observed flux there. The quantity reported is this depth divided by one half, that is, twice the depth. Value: -0.1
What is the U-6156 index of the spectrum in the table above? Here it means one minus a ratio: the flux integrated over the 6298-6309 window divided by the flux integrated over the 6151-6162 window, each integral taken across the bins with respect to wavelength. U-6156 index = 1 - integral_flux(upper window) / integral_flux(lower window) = -0.12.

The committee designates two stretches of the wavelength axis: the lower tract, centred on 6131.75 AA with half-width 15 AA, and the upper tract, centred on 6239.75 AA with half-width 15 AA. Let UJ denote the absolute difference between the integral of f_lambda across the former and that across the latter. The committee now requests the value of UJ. 6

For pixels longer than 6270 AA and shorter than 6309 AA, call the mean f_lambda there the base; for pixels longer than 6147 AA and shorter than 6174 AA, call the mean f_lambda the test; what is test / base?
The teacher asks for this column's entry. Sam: 0.932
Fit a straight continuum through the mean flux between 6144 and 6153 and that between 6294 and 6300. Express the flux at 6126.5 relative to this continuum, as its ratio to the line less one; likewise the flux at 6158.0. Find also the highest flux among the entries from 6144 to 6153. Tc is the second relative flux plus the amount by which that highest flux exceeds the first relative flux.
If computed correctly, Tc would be 3.10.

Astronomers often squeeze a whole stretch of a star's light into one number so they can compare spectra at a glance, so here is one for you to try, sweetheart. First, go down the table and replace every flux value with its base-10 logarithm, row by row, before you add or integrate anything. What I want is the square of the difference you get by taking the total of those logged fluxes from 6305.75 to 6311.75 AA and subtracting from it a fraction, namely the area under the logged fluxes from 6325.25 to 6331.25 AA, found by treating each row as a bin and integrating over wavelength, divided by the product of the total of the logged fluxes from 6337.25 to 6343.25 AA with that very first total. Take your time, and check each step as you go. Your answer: 1.19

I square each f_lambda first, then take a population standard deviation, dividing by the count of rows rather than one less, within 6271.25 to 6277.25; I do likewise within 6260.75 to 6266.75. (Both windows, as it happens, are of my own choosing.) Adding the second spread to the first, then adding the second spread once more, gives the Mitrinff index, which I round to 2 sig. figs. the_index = 2.5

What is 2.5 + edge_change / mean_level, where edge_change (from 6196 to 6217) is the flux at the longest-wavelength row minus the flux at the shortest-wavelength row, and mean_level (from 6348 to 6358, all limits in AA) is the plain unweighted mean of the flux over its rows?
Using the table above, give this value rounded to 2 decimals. 2.59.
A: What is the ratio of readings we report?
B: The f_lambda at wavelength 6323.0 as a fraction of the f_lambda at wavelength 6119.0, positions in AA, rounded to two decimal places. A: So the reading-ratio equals 0.85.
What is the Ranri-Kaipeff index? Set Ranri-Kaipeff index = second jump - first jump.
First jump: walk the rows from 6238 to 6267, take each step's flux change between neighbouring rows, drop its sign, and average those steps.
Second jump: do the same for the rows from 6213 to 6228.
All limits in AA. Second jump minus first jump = -0.10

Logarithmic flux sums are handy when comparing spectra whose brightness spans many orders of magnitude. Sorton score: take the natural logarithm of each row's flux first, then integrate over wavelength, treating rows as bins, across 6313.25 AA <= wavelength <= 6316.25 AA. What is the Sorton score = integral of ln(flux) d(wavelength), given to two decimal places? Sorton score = 3.15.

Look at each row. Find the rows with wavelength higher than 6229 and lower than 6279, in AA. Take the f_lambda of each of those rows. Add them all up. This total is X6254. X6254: 97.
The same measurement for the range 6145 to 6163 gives 34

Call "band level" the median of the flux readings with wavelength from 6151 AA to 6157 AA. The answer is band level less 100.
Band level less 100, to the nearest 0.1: -97.1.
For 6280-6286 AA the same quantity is -97.0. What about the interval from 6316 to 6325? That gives -97.0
